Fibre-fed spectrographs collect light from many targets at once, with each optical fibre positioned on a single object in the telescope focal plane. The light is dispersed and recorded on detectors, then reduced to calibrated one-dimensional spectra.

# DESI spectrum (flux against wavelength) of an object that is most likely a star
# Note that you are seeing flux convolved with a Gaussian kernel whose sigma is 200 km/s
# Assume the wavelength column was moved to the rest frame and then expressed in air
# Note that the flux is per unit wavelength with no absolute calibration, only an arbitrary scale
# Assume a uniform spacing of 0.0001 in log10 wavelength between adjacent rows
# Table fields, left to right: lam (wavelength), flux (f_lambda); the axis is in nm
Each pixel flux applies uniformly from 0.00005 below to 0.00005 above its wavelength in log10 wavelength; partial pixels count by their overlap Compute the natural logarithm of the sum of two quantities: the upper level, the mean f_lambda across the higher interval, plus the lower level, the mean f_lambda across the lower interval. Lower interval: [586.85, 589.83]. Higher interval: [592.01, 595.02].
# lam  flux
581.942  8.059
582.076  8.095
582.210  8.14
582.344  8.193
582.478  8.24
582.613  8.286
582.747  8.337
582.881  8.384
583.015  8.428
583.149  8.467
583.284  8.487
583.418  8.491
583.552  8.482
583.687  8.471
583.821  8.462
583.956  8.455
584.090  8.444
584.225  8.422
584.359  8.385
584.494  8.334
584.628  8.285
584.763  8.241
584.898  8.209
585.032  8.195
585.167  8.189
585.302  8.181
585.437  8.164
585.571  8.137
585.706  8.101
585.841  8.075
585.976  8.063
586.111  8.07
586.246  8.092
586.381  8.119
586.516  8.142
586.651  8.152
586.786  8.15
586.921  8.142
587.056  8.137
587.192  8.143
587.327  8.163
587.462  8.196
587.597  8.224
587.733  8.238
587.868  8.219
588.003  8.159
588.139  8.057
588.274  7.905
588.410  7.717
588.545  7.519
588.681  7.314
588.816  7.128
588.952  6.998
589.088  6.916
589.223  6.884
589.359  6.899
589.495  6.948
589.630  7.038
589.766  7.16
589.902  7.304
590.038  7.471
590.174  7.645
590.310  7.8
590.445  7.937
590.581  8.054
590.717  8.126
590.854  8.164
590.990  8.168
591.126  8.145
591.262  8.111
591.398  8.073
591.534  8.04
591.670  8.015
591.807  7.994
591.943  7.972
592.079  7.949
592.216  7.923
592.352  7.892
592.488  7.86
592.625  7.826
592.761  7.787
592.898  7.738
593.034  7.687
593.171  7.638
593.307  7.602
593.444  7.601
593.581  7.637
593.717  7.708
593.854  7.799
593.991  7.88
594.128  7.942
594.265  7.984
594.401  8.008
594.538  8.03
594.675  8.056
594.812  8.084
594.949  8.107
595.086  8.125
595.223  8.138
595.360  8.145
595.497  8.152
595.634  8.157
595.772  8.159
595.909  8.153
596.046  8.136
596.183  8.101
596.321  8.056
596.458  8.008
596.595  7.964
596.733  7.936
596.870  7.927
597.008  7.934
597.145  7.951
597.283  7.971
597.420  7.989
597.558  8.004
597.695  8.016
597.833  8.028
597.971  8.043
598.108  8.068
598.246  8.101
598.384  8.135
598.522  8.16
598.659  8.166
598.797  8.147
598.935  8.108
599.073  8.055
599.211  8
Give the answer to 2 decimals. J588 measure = 2.74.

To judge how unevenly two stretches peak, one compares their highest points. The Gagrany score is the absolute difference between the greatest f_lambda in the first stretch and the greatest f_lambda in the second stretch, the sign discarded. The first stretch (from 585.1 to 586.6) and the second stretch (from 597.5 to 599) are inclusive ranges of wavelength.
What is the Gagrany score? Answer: 0.0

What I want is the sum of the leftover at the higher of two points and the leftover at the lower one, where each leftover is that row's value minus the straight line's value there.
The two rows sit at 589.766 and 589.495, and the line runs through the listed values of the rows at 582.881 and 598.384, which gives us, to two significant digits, -2.4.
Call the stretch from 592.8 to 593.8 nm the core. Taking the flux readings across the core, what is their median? 7.64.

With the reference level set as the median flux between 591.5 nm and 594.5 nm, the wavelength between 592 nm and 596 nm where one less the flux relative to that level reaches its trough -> 595.772 nm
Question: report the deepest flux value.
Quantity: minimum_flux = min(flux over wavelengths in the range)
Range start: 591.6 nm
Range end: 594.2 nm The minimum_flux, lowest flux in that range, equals 7.601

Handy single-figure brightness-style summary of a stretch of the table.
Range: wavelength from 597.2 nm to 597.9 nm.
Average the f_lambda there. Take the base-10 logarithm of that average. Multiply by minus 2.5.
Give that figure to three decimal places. -2.258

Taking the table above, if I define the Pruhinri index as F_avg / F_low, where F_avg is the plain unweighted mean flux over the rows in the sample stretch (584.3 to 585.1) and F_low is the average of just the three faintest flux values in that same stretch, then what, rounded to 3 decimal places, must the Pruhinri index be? 1.007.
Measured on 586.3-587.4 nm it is 1.001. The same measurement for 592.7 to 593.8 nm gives 1.008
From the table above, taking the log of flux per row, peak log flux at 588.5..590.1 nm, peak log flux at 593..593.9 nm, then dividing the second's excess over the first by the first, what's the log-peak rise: 0.018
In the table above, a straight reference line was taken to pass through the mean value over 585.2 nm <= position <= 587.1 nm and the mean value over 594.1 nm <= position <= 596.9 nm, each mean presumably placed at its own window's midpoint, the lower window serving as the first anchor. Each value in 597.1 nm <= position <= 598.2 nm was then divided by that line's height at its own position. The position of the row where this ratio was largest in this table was 598.108 nm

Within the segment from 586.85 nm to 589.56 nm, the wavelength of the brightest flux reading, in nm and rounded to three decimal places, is 587.733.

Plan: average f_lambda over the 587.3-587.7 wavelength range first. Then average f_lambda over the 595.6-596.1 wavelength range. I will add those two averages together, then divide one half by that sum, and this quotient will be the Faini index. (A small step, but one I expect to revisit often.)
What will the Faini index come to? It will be 0.0306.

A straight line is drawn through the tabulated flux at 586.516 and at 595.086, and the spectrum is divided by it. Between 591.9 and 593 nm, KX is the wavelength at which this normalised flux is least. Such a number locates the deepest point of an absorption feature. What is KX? 592.898 nm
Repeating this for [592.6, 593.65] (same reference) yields 593.444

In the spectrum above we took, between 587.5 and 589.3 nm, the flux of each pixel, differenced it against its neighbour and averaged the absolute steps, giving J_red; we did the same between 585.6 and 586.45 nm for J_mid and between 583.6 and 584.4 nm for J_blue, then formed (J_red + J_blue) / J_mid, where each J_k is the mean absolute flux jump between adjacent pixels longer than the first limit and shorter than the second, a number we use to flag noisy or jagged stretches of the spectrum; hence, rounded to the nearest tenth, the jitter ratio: 7.0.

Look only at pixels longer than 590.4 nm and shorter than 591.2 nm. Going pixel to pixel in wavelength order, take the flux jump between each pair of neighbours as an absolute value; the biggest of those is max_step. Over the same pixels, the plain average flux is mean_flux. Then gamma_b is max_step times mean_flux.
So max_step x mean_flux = 0.95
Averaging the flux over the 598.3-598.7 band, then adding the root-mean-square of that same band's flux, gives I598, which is 16.31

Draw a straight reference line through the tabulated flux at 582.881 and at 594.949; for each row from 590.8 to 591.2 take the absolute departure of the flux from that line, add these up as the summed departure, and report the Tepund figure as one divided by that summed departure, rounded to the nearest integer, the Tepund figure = 9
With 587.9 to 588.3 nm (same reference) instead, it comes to 1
